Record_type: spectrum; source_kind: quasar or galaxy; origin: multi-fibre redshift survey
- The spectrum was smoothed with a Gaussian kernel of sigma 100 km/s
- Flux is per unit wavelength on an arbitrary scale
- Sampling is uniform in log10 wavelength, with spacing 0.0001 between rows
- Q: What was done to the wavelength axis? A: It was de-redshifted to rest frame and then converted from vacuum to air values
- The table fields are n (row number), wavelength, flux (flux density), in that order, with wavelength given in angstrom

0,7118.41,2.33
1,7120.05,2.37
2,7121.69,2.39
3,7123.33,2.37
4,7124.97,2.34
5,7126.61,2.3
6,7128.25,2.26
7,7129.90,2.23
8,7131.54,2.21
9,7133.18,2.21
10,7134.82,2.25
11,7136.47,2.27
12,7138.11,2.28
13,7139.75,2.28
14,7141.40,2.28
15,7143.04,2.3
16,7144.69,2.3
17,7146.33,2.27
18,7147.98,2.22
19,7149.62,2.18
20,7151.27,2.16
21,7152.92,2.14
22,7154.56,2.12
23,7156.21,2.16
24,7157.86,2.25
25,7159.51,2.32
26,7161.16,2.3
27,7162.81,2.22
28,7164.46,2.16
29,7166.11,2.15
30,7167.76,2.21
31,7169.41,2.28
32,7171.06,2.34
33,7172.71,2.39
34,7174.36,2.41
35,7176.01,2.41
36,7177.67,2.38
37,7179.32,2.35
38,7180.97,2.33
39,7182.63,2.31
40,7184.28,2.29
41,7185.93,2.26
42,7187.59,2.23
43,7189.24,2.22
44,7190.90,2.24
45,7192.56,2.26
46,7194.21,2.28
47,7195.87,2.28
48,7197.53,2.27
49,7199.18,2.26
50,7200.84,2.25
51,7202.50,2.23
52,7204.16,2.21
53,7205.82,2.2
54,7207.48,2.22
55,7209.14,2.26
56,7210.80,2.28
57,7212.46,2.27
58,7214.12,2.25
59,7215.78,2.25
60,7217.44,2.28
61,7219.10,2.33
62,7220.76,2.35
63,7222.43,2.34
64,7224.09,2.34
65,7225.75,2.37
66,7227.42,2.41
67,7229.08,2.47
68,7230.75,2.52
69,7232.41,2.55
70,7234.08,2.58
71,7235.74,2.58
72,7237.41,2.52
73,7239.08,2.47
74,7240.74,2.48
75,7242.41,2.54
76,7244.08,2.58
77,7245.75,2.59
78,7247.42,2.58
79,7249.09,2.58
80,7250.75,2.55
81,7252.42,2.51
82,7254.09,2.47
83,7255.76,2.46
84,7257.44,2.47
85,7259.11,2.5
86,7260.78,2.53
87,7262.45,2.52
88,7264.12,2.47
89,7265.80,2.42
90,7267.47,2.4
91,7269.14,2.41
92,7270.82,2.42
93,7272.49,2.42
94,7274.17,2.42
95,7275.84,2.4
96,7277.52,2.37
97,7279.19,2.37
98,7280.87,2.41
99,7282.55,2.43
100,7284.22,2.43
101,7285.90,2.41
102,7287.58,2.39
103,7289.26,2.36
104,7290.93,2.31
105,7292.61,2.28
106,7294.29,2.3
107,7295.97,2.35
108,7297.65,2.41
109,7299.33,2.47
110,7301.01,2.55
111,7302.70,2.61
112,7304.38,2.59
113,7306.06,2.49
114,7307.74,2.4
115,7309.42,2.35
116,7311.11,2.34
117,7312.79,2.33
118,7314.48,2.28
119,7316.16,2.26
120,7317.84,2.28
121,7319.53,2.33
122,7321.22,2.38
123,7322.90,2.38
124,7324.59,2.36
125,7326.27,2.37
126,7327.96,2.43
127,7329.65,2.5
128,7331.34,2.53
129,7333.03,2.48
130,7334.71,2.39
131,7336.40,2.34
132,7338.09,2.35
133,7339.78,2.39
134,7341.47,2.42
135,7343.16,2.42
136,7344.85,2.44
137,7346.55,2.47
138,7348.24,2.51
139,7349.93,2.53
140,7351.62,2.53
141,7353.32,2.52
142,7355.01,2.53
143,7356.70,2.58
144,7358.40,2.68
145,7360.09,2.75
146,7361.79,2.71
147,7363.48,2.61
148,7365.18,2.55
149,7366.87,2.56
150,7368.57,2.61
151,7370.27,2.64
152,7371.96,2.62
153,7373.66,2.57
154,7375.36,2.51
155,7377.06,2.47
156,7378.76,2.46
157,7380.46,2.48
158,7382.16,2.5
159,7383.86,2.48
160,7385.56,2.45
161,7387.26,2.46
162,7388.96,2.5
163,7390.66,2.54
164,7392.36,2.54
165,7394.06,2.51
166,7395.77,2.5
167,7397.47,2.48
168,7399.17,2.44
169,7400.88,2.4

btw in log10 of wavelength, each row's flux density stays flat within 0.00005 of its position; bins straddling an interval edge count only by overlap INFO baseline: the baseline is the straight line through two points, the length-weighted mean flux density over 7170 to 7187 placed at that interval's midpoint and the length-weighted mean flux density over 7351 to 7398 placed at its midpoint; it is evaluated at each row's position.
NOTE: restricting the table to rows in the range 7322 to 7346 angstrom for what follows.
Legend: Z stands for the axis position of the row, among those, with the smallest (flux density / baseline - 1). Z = 7336.40 angstrom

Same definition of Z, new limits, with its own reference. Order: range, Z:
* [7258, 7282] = 7279.19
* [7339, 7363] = 7339.78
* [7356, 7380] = 7378.76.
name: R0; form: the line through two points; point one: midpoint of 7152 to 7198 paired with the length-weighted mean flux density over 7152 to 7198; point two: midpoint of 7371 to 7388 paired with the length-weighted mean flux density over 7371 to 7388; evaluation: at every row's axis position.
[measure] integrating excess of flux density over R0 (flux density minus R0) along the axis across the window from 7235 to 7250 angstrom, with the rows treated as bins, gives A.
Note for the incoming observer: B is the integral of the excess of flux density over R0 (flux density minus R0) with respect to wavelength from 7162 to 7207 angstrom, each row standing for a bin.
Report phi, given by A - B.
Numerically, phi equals 3.3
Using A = 3.0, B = -0.3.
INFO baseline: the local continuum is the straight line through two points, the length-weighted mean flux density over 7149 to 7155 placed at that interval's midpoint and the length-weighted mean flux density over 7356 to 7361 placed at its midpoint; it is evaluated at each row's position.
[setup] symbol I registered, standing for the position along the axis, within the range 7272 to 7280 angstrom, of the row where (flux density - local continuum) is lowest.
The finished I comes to 7279.19 angstrom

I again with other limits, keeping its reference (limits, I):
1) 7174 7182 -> 7180.97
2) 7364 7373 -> 7365.18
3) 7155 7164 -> 7156.21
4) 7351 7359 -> 7353.32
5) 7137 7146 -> 7141.40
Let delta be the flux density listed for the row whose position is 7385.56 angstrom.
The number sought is 2.45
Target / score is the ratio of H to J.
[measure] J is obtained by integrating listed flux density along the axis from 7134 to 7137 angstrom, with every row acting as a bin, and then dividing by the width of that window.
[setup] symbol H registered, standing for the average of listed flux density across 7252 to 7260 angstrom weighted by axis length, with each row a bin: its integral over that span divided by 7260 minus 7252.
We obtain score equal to 1.10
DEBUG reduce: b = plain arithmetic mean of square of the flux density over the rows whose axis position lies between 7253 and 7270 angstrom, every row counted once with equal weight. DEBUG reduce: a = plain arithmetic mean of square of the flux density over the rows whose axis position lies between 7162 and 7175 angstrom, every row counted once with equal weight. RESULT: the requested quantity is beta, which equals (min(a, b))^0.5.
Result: 2.27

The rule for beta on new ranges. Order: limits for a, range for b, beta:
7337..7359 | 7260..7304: 2.42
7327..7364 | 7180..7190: 2.27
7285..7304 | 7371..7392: 2.41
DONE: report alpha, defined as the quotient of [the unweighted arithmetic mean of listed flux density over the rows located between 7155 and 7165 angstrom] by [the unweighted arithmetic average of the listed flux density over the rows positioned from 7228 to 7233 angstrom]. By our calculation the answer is 0.89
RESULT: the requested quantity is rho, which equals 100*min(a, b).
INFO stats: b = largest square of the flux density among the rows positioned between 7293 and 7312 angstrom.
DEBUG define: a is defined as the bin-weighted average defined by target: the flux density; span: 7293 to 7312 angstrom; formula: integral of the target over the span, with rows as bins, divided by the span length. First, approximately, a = 2.44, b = 6.8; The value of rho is 244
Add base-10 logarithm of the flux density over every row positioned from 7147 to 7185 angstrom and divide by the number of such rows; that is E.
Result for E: 0.35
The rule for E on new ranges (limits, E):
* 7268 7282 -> 0.38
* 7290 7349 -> 0.38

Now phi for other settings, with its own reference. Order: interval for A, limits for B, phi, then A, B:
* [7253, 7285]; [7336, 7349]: 2.5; 2.0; -0.5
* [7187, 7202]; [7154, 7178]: -0.9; -0.6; 0.3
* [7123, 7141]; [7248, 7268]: -1.7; 0.9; 2.6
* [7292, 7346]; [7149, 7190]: -1.7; -1.7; 0.0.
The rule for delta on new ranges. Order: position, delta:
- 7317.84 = 2.28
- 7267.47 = 2.4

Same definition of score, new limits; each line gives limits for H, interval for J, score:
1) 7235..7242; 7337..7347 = 1.04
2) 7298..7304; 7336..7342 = 1.07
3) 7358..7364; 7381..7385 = 1.08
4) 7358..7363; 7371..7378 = 1.07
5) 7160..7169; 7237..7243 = 0.89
